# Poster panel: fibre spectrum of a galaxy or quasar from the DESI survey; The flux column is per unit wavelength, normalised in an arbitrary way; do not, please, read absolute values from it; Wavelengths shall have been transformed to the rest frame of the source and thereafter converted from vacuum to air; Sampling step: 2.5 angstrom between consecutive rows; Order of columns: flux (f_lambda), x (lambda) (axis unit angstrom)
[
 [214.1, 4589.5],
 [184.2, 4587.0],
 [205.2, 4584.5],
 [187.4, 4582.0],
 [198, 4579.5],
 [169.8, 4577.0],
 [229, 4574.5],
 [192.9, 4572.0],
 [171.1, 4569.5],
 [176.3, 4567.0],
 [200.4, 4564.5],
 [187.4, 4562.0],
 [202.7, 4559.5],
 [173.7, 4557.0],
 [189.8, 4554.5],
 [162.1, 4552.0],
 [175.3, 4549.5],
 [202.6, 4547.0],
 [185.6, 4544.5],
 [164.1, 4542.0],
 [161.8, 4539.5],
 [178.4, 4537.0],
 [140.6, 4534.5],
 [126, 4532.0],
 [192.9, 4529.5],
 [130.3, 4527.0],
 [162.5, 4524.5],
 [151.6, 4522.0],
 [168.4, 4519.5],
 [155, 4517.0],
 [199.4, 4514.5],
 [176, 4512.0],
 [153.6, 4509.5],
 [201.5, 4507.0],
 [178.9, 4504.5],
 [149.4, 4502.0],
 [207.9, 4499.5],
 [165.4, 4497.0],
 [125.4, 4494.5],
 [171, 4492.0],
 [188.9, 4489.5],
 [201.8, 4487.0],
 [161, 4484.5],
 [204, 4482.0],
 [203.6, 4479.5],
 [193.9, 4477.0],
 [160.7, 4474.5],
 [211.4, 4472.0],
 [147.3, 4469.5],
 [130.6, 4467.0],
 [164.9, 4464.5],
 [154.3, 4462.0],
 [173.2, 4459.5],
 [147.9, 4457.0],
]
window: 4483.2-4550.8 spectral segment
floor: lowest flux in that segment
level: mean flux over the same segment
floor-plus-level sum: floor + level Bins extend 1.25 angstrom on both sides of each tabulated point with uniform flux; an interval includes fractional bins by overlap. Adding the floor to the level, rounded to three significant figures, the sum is 295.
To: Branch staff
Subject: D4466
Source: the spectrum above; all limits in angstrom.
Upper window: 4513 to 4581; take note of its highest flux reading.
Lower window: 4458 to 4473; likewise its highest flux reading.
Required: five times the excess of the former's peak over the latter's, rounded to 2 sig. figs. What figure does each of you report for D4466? 88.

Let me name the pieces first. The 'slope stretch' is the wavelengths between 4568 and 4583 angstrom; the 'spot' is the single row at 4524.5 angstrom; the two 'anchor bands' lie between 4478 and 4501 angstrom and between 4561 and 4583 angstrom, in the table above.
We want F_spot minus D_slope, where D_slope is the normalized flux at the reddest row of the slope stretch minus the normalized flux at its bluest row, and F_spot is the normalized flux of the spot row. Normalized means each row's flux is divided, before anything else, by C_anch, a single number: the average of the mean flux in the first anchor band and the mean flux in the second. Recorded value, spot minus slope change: 0.79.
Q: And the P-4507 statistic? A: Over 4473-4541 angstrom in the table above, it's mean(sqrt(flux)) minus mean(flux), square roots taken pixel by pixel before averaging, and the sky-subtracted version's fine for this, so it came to -158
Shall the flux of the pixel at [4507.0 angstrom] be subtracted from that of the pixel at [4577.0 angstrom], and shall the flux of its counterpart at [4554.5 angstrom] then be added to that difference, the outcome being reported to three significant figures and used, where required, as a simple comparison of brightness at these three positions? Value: 158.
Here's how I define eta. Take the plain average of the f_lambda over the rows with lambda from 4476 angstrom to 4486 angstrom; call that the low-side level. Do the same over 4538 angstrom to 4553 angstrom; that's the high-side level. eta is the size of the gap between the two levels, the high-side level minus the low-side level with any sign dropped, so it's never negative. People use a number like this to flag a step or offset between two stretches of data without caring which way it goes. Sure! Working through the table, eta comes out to 15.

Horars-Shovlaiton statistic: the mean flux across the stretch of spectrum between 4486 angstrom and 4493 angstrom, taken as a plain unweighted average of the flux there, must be 187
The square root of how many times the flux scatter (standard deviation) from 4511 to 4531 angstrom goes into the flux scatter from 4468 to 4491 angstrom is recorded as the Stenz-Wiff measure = 1.02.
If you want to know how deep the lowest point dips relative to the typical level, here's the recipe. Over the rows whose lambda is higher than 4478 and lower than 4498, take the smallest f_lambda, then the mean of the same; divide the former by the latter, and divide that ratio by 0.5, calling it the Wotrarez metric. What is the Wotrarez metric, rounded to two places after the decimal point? 1.41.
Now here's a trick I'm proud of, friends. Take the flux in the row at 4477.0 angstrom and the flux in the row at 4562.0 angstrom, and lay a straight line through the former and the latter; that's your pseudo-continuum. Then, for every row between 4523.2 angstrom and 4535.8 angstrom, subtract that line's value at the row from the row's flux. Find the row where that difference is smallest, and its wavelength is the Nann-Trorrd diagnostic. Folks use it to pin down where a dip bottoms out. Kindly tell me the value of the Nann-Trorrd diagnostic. 4532.0 angstrom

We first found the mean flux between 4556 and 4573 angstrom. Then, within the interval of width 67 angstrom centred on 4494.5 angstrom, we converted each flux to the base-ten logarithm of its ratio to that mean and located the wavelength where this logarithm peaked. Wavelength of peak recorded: 4472.0 angstrom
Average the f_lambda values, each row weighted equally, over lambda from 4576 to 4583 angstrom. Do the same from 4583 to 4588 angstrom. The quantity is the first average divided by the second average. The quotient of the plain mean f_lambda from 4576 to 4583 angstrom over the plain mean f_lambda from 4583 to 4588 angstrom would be 0.95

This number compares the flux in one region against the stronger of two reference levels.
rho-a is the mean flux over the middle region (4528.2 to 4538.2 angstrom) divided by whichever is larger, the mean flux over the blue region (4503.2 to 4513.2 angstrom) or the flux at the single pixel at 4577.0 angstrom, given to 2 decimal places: 0.90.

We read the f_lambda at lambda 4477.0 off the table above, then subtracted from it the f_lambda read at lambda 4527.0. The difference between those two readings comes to 64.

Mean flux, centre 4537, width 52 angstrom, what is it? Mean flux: 171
